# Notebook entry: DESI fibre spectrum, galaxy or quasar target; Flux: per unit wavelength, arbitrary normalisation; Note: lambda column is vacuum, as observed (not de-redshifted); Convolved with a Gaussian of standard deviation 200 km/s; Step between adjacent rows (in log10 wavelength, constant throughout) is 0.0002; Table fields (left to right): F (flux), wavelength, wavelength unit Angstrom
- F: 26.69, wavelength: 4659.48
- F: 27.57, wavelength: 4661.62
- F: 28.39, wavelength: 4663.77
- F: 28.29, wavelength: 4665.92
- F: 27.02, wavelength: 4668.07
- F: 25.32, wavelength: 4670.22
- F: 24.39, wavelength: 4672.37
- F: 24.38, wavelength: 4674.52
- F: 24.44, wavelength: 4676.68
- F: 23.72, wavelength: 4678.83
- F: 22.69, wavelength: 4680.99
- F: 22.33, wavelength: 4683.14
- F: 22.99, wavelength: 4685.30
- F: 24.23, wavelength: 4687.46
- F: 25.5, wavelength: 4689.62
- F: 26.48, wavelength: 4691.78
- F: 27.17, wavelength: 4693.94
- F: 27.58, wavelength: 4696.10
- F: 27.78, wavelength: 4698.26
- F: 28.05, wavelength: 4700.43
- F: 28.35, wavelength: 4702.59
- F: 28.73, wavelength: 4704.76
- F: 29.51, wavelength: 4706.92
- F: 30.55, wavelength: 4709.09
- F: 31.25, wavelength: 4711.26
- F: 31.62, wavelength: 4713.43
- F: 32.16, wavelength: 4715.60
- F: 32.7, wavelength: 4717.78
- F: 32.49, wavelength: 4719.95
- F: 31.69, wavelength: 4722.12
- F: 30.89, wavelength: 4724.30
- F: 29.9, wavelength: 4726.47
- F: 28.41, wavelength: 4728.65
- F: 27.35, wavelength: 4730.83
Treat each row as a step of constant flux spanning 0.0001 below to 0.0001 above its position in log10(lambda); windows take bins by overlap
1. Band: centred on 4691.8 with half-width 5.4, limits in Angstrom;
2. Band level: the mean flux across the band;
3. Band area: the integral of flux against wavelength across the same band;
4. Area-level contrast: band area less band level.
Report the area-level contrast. 257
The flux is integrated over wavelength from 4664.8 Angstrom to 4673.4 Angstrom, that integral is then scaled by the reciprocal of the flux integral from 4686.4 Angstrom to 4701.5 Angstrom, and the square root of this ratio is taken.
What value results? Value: 0.75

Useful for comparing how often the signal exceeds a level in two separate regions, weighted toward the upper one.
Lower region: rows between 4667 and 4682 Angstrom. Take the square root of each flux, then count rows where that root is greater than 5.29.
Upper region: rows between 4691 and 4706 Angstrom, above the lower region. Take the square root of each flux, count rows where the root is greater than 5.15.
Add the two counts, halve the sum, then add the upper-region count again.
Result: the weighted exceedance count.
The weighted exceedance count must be 9.0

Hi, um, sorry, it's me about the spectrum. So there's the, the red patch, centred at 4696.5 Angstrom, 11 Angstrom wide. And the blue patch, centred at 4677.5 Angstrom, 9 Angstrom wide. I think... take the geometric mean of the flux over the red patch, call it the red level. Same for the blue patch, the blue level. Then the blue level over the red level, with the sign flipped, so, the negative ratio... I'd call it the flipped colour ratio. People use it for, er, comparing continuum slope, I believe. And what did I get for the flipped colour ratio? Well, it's -0.868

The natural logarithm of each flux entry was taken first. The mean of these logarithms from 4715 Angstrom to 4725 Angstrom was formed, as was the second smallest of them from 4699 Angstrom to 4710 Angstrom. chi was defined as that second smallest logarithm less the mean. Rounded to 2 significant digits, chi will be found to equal -0.12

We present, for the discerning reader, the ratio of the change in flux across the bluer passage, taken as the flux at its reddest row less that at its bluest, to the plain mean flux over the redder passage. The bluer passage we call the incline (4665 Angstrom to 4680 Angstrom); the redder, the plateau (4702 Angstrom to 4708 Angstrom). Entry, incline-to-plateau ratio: -0.16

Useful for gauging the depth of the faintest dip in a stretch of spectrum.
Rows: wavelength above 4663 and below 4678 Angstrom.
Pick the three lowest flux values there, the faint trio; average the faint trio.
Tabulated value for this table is 24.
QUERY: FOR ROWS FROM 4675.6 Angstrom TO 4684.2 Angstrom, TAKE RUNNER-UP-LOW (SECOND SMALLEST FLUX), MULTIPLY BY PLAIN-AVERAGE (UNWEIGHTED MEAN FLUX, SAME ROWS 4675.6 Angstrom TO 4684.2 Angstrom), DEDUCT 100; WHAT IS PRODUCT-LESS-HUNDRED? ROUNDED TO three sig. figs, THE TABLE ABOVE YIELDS 429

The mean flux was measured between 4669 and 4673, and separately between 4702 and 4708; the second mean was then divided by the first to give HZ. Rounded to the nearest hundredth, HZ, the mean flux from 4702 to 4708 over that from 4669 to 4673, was 1.16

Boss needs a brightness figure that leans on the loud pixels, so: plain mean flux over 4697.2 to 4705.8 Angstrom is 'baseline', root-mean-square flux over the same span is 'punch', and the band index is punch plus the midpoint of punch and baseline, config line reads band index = 56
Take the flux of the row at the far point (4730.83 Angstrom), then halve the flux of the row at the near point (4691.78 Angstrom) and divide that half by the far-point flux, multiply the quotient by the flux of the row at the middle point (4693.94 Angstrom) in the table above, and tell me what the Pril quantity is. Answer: 13.2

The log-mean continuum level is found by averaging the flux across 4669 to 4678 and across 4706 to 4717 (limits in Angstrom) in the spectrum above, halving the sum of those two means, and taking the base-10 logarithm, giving 1.44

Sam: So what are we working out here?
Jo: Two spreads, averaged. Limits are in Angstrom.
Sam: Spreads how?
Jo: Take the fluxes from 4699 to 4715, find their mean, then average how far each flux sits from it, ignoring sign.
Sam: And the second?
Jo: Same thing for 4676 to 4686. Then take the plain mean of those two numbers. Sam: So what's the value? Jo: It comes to 0.95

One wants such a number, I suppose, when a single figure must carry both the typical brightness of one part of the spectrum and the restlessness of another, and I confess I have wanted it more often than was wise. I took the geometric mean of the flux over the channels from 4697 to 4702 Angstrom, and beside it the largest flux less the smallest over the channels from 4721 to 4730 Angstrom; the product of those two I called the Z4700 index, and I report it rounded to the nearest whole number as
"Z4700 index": 92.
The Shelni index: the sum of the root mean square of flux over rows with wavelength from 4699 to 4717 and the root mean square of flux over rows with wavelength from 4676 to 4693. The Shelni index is 54.1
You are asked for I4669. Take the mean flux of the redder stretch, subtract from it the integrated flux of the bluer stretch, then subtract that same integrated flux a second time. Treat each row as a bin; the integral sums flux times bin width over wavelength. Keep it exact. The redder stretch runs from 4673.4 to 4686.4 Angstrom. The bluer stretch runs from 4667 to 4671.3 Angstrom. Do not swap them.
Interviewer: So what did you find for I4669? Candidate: -202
